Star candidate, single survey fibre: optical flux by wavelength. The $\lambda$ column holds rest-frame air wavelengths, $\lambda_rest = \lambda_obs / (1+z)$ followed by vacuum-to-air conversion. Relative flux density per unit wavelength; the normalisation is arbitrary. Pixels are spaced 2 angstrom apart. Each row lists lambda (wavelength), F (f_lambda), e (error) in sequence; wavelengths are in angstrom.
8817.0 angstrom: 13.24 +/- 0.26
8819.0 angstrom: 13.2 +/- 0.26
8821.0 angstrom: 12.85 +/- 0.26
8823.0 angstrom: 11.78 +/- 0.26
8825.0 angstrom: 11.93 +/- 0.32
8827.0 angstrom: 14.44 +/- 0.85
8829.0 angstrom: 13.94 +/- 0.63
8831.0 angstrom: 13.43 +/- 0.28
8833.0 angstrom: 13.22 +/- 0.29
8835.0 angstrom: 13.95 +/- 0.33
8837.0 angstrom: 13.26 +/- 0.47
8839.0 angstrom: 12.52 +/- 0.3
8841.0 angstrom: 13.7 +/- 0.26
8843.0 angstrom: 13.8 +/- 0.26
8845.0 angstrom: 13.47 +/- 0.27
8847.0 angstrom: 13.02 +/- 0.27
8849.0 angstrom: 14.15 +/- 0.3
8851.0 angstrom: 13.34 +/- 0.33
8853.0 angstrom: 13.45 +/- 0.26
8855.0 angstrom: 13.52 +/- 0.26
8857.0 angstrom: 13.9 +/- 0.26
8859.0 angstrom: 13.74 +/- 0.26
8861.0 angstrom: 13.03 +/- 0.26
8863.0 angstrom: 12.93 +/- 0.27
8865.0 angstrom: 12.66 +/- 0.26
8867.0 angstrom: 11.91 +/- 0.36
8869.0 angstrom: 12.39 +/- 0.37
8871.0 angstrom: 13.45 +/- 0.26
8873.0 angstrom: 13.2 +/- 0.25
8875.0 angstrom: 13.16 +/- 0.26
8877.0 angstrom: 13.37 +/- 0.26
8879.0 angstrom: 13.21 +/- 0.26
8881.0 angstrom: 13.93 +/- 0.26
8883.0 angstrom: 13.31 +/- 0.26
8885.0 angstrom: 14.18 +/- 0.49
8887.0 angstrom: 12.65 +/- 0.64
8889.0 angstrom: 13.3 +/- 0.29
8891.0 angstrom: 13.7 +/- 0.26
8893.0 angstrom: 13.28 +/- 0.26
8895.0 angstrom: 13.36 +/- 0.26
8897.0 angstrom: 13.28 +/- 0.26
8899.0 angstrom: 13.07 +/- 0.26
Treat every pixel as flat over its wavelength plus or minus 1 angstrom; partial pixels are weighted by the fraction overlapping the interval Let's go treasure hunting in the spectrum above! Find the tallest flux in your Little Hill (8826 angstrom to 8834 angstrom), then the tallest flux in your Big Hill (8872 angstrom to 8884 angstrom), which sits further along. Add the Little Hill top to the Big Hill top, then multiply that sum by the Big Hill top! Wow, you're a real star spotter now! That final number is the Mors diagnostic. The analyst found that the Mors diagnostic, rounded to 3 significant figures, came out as 395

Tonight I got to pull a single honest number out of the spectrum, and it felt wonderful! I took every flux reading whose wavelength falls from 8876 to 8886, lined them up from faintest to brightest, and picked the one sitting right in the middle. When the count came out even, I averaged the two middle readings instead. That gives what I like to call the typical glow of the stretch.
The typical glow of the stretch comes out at 13.4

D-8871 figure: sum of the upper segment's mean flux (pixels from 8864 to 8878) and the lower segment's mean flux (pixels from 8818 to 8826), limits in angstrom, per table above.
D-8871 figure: 25.3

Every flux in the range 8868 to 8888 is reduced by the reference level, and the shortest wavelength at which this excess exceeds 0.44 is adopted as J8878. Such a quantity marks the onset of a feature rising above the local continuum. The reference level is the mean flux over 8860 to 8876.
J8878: 8871.0 angstrom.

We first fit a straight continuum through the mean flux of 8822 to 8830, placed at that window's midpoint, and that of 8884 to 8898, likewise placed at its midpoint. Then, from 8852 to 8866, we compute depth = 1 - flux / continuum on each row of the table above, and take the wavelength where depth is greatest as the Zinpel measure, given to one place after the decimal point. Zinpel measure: 8865.0 angstrom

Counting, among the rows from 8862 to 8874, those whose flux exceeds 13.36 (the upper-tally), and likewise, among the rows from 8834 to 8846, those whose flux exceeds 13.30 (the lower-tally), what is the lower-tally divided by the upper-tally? 4.0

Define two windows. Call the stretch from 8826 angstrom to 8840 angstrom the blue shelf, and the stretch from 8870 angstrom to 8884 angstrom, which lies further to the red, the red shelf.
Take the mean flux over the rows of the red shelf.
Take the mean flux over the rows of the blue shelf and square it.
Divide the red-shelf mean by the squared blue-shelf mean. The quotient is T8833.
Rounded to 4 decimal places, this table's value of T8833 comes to 0.0730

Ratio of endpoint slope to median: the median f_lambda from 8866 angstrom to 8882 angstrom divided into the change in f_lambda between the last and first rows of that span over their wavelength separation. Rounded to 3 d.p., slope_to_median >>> 0.011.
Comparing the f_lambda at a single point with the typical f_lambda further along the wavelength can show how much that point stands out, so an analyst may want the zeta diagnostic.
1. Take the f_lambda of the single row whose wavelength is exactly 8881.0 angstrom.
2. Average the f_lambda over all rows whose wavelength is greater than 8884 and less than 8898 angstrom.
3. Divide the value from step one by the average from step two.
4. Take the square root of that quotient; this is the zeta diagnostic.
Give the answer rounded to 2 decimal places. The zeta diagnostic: 1.02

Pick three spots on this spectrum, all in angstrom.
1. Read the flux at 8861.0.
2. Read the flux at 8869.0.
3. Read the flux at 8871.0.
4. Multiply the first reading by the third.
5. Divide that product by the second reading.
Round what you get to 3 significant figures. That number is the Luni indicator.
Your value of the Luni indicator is 14.1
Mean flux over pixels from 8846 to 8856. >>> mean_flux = 13.5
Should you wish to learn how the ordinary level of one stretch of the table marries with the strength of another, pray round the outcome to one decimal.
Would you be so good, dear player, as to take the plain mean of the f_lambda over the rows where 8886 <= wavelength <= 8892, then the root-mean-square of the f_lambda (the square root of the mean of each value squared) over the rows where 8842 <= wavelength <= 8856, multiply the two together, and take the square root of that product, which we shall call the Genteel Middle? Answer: 13.4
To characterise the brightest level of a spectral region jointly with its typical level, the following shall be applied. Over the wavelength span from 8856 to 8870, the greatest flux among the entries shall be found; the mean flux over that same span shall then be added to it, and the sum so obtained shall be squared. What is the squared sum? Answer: 720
